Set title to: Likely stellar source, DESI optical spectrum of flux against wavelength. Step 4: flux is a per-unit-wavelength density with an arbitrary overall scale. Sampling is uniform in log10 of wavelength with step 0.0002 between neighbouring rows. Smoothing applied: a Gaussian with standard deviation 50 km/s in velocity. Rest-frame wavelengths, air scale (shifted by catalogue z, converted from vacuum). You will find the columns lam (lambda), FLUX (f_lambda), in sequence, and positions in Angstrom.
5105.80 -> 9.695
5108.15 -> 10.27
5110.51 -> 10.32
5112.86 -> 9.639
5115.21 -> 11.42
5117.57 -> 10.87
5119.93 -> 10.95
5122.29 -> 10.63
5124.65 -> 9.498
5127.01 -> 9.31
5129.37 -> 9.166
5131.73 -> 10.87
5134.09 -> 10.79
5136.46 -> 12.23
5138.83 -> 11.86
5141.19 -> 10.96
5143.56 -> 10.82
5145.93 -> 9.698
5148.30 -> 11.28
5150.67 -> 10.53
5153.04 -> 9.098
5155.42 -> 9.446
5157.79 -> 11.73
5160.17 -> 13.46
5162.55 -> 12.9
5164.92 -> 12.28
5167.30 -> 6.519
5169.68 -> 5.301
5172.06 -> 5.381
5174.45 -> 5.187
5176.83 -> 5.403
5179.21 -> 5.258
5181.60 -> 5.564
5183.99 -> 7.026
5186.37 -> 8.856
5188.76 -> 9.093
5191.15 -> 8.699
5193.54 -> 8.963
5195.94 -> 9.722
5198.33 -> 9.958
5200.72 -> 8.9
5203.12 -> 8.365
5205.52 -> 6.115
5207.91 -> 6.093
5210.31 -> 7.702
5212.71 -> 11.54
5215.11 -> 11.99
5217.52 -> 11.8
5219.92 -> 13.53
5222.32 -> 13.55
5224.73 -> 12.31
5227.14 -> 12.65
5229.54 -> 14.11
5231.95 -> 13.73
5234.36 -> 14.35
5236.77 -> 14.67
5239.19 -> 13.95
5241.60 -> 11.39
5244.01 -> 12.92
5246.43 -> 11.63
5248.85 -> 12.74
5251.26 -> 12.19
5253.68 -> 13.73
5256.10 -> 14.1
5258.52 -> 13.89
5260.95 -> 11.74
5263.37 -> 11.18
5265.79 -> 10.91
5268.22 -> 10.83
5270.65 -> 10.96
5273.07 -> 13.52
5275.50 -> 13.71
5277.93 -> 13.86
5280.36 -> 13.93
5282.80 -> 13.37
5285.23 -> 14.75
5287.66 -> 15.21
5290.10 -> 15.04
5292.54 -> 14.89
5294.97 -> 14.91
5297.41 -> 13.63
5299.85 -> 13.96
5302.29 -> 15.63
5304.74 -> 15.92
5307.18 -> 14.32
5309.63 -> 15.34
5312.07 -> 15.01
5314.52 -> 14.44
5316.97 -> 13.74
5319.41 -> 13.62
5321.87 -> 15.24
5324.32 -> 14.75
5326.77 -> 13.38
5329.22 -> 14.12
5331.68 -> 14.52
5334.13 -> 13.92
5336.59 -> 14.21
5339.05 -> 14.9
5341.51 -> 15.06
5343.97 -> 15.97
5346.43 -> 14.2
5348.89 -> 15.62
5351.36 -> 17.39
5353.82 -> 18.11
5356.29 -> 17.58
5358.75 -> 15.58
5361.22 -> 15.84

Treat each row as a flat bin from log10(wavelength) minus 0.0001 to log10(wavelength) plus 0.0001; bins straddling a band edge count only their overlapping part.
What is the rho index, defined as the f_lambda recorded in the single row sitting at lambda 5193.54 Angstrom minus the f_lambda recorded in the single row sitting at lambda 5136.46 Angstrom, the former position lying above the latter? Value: -3.3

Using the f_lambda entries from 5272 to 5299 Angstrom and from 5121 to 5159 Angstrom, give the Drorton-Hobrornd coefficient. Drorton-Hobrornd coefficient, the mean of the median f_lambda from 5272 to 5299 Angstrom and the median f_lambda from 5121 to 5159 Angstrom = 12.3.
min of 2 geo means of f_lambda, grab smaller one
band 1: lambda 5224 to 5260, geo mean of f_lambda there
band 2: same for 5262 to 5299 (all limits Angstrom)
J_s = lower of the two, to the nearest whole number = 13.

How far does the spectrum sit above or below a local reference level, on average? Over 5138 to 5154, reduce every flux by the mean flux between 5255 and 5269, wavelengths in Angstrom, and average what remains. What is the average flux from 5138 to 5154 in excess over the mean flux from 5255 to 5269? -2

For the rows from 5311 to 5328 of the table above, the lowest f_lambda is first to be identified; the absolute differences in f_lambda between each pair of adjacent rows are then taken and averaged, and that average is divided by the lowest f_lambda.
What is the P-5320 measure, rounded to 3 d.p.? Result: 0.061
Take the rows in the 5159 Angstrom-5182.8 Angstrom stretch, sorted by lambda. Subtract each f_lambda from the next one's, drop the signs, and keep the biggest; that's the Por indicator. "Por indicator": 5.8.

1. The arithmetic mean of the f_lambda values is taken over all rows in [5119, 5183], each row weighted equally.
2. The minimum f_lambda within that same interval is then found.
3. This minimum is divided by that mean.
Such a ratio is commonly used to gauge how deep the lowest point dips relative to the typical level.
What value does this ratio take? 0.5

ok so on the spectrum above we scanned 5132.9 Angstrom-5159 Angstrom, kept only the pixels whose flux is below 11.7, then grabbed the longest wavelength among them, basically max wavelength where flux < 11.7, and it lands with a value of 5155.42 Angstrom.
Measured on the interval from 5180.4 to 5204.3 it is 5203.12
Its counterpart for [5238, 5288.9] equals 5270.65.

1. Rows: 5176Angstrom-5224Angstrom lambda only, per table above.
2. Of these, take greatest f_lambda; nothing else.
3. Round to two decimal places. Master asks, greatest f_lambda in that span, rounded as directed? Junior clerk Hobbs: 13.55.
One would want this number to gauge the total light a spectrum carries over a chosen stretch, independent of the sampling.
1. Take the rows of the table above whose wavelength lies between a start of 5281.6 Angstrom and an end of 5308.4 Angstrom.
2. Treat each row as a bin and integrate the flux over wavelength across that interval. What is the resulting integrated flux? 394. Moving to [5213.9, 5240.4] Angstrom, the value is 353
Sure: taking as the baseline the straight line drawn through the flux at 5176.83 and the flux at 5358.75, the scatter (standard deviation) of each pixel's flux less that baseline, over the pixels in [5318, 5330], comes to 0.8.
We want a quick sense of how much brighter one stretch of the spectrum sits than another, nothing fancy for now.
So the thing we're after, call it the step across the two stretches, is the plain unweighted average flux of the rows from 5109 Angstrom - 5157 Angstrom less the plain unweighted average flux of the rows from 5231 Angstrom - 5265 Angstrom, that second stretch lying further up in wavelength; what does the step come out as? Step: -2.5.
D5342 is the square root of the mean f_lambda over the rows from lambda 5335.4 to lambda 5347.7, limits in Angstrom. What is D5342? 3.86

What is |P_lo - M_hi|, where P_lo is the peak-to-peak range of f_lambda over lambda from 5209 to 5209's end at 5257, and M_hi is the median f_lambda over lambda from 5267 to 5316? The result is 7.4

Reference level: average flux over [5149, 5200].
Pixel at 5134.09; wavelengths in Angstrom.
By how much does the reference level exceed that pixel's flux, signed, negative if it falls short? -2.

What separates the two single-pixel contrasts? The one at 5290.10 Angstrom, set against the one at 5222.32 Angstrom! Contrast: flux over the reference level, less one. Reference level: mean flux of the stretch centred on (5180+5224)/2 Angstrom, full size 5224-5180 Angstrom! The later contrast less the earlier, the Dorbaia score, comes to 0.16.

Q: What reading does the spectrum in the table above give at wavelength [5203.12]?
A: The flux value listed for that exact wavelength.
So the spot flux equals 8.365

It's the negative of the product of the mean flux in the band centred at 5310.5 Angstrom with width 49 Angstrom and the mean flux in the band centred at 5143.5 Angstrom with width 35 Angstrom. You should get -157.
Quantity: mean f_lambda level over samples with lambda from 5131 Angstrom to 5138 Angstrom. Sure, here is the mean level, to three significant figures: 11.3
